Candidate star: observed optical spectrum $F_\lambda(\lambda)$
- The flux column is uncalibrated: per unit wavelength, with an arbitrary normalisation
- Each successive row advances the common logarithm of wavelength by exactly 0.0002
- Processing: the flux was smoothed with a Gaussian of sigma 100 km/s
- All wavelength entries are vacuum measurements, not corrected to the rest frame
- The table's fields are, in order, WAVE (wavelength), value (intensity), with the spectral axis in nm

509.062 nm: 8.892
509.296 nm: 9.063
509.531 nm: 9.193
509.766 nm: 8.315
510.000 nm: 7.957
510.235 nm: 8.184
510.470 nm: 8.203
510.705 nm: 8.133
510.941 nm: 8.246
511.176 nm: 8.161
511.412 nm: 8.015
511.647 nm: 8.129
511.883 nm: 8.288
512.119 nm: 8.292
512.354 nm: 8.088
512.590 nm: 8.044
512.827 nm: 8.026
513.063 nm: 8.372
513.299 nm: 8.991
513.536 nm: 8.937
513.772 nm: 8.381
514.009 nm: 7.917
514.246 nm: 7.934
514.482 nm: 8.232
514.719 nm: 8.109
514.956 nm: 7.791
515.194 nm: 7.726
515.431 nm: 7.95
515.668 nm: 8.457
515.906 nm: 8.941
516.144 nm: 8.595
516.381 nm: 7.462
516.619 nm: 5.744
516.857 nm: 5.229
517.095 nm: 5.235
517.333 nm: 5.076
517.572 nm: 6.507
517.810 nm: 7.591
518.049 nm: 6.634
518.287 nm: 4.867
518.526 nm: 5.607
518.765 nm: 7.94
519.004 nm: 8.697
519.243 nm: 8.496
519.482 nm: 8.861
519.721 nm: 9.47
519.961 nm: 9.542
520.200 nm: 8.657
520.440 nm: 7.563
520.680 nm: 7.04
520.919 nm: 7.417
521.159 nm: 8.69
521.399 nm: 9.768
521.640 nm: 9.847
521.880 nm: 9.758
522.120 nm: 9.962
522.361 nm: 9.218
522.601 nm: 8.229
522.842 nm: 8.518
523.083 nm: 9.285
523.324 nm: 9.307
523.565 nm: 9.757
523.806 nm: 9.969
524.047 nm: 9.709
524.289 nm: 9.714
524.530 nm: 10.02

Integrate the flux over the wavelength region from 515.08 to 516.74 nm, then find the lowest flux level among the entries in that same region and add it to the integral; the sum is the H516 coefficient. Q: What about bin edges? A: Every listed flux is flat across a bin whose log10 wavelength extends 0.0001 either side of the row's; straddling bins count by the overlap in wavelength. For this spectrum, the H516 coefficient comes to 18.8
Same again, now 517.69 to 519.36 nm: 16.8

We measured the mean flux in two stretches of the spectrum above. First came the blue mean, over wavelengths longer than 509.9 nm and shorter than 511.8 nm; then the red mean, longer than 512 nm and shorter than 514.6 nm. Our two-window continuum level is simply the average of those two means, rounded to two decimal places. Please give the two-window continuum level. 8.21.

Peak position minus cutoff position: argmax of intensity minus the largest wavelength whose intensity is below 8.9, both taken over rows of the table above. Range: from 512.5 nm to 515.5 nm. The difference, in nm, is -2.13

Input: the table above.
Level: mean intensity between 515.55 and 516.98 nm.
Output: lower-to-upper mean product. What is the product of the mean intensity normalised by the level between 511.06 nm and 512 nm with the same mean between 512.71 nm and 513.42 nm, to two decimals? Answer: 1.26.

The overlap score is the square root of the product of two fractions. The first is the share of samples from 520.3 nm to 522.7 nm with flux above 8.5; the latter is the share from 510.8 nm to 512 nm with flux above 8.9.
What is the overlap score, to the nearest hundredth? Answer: 0.00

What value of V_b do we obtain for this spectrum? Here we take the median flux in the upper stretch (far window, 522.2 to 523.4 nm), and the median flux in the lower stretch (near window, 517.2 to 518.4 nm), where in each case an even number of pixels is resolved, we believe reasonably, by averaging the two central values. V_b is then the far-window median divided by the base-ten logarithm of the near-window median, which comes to 11.3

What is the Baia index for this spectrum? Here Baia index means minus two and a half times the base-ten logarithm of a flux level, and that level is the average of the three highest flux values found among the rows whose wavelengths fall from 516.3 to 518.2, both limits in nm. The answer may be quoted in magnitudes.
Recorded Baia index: -2.15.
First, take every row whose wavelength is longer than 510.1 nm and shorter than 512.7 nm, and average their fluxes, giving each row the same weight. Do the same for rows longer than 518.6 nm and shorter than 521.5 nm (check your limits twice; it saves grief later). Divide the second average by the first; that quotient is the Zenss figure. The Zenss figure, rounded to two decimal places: 1.04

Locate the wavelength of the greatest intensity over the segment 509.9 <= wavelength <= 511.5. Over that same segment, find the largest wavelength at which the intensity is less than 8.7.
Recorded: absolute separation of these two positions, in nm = 0.47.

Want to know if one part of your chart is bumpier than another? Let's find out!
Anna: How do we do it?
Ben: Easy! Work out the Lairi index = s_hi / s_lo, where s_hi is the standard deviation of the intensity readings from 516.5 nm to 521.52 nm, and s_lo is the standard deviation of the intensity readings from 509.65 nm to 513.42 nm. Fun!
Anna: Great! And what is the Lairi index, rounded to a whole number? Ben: 7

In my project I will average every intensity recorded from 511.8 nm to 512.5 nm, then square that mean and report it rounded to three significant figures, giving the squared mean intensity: 67.6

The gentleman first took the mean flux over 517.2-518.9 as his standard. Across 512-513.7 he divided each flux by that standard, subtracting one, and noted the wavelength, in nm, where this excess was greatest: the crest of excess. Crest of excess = 513.299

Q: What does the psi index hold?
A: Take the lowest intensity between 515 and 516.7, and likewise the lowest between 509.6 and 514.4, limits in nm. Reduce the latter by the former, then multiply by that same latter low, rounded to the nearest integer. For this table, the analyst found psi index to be 17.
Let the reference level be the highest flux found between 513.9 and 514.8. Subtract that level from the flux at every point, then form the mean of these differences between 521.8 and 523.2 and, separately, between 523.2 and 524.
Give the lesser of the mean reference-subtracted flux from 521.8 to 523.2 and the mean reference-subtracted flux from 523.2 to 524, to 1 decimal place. 0.9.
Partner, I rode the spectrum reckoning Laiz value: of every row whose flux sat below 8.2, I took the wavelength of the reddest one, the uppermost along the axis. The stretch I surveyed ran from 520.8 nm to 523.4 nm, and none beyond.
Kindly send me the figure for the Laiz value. 520.919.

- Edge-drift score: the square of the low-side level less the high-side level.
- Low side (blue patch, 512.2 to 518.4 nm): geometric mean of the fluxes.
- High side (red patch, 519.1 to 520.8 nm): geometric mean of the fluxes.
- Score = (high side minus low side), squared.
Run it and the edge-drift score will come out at 1.2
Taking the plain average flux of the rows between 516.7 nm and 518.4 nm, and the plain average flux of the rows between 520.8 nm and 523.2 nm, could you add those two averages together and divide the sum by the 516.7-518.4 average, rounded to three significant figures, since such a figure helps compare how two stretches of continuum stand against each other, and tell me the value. 2.54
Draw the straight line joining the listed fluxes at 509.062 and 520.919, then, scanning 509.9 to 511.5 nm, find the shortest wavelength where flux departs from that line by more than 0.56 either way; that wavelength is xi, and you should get 510.000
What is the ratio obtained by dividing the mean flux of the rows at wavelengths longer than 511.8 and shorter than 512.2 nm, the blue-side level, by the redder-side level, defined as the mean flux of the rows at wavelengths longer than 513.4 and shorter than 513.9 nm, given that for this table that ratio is 1.0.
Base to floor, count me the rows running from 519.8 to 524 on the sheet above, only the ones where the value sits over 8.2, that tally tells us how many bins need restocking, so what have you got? 14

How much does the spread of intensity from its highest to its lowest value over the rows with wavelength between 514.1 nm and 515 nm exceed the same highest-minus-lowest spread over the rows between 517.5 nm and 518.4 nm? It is -2.3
